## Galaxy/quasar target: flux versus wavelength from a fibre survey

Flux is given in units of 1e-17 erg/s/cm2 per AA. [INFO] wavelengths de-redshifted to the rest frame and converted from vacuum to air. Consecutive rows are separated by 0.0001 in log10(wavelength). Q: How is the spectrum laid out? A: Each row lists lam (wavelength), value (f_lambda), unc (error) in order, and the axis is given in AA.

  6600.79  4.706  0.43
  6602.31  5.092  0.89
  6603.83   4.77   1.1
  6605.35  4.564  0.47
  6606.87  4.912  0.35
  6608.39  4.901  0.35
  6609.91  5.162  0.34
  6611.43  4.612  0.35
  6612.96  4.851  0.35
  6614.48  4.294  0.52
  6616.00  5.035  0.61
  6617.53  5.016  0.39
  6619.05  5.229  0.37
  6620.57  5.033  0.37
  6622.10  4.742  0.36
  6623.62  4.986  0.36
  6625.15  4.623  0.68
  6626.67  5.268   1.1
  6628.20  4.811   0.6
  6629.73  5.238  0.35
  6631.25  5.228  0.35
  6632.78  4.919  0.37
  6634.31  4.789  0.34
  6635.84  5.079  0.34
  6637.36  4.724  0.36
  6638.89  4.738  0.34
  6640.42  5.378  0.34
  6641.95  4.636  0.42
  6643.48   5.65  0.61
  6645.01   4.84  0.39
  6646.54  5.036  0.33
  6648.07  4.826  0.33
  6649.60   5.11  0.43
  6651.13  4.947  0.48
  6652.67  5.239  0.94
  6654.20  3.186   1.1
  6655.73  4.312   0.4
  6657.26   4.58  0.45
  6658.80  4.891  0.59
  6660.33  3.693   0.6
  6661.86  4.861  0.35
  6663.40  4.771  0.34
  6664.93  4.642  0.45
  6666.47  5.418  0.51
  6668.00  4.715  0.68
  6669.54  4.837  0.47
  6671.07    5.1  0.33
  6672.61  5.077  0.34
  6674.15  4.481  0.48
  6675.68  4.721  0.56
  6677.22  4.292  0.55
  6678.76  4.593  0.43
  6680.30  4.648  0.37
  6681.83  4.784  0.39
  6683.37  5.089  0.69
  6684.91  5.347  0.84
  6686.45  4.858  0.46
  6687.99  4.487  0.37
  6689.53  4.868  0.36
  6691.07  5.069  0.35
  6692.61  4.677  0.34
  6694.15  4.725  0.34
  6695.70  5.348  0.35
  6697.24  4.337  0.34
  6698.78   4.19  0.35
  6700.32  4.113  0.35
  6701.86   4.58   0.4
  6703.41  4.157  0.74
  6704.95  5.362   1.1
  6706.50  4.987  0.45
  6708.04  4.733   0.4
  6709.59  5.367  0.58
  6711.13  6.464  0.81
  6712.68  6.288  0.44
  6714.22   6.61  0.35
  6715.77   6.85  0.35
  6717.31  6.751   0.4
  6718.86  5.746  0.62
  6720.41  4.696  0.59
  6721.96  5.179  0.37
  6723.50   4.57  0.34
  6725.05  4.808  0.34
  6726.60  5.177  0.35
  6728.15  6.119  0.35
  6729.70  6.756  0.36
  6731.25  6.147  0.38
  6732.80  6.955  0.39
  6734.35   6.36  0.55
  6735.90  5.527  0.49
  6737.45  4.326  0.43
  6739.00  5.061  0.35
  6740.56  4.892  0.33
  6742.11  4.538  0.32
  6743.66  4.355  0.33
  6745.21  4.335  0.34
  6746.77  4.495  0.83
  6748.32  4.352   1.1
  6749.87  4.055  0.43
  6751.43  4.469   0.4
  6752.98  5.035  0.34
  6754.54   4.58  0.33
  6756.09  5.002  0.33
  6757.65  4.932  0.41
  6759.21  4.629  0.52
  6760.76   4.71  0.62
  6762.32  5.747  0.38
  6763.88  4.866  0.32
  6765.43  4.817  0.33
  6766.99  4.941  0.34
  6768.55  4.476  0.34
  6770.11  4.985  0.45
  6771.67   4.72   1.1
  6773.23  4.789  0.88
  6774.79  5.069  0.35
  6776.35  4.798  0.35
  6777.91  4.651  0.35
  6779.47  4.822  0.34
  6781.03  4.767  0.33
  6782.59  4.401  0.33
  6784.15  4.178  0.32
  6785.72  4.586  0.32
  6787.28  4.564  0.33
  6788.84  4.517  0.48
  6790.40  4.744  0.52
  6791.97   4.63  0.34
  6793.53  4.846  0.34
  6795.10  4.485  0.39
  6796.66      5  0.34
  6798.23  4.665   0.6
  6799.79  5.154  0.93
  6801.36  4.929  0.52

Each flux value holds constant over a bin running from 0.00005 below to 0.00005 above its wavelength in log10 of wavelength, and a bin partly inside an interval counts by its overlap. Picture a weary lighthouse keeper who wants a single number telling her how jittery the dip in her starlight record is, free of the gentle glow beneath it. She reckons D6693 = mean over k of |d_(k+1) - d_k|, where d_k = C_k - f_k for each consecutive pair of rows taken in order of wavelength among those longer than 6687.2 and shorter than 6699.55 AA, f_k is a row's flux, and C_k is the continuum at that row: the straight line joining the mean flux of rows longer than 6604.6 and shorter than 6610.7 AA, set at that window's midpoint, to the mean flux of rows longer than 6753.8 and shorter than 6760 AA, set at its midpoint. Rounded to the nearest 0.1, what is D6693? 0.4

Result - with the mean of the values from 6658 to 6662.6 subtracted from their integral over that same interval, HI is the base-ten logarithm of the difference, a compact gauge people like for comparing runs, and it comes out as 1.208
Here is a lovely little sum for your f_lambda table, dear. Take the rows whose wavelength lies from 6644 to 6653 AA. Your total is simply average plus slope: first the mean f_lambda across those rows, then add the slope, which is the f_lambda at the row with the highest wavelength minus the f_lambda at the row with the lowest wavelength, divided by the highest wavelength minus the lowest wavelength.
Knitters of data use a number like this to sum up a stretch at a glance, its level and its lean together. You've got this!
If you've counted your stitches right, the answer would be 5.05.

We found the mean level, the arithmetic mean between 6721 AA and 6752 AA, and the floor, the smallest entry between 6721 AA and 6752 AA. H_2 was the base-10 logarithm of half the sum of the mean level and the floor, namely 0.66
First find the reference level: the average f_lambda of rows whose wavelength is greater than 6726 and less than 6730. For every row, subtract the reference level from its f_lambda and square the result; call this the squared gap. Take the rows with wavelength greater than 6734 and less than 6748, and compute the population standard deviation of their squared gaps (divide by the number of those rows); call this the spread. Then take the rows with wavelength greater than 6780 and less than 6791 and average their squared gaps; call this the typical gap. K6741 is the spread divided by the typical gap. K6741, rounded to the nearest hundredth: 0.47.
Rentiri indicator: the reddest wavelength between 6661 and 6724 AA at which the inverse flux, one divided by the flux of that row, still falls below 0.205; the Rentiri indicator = 6721.96 AA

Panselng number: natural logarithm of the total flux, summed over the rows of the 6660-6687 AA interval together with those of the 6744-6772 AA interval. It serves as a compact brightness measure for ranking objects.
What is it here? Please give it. 5.14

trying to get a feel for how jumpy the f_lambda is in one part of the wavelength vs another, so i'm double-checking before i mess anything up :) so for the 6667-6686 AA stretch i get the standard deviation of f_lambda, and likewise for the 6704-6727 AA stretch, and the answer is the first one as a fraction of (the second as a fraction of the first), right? 0.11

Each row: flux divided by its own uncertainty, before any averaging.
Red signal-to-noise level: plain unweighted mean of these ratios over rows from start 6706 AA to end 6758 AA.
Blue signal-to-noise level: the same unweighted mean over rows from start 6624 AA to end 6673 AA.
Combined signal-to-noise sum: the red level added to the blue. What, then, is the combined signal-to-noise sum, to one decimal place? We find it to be 24.2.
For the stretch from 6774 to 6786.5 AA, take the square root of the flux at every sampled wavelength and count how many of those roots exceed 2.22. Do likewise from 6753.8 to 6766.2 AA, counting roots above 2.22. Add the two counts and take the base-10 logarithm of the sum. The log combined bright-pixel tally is 0.60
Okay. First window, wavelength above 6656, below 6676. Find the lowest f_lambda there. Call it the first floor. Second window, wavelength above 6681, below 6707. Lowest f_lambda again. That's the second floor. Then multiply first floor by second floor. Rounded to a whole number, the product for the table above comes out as 15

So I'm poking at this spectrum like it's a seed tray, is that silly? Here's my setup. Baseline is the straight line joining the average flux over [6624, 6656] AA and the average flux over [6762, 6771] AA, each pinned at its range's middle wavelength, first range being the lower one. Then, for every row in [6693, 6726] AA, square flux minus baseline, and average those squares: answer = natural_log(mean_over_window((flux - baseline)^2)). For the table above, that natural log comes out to -0.2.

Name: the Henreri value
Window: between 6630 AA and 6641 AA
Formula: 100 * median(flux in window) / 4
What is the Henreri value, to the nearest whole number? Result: 123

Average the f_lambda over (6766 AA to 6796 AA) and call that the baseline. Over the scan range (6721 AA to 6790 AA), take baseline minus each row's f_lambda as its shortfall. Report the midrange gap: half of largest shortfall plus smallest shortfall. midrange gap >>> -0.82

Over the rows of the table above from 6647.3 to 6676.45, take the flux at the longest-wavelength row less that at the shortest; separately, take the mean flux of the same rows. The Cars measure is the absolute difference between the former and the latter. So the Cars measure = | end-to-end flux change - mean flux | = 4.8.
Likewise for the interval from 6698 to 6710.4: 3.5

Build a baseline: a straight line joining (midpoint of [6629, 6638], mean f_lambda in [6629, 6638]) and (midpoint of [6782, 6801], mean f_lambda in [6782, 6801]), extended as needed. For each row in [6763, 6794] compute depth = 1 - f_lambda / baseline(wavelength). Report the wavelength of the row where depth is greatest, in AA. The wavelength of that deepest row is 6784.15 AA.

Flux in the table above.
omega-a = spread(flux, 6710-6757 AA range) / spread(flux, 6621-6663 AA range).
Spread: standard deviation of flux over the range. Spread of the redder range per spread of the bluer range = 1.9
